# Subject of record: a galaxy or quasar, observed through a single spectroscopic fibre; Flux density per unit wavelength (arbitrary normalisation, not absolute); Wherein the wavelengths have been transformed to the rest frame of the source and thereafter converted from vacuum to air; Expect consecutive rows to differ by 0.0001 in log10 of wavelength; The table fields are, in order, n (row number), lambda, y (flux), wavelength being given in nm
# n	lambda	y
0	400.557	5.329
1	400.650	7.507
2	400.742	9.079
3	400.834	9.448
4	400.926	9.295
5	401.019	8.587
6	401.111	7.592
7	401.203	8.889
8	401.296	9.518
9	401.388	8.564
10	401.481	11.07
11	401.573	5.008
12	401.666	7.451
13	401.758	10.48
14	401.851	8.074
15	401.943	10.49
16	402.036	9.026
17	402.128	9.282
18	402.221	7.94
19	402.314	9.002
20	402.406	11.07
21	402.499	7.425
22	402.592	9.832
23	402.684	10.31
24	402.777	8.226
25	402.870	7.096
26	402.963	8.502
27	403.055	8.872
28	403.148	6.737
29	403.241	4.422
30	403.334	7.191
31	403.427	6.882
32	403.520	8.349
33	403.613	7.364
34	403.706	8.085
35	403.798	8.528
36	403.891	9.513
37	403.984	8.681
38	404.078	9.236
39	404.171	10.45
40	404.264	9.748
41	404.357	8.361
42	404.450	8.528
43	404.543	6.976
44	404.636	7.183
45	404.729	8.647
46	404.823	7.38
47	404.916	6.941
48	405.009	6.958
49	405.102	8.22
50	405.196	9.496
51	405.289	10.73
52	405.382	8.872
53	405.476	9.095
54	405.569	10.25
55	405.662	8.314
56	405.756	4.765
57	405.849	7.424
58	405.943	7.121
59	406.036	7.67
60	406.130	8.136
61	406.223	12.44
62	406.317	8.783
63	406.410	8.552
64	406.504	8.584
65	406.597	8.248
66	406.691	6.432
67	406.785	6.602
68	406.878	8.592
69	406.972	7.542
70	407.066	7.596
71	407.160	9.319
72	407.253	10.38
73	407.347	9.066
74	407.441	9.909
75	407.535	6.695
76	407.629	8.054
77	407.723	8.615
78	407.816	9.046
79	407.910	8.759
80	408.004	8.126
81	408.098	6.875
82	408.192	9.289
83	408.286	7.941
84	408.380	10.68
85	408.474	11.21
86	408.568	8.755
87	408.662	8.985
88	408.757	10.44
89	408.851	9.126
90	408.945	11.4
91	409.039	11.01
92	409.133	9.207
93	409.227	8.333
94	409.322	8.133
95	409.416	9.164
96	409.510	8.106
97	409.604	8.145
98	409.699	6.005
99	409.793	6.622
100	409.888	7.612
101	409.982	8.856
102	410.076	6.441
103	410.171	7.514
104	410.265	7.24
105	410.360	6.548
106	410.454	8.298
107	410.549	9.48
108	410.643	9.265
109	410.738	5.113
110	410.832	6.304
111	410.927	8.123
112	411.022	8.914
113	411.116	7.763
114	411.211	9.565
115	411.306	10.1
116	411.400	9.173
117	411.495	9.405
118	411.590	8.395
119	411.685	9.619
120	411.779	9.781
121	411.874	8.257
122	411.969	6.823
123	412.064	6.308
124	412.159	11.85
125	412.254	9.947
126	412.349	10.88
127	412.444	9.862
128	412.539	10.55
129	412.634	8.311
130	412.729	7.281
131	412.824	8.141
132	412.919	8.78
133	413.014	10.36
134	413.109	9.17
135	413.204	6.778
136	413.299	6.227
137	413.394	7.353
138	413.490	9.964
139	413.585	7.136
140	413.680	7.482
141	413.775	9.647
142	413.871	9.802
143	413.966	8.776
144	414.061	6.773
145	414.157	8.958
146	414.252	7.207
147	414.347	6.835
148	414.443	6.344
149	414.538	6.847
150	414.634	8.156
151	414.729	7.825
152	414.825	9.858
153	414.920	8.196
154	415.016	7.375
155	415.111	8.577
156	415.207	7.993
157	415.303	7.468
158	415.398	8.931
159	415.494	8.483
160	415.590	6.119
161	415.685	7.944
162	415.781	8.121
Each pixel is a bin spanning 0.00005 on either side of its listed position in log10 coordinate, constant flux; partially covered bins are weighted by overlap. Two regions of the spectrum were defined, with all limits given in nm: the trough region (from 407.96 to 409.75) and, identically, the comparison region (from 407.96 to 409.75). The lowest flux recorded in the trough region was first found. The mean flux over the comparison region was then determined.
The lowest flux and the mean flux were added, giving 15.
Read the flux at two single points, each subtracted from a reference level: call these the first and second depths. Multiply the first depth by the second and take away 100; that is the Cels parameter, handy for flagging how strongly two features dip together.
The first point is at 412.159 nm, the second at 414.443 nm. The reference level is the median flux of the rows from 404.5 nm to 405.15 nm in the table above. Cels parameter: -104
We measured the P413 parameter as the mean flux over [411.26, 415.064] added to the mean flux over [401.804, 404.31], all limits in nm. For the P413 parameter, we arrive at 17.0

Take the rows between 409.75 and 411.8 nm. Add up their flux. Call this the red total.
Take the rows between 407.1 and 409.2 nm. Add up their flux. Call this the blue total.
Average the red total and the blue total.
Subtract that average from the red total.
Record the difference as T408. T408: -11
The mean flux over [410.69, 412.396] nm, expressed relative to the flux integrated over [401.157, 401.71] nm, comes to 1.9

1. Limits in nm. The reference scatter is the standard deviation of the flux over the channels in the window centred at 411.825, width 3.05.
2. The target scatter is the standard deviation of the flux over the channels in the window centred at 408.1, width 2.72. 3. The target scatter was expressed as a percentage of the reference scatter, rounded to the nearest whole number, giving 82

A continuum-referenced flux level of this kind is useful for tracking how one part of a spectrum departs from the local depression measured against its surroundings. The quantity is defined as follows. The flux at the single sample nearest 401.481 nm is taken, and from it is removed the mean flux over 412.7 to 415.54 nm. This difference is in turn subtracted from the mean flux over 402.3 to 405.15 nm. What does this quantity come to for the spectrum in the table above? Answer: 5.2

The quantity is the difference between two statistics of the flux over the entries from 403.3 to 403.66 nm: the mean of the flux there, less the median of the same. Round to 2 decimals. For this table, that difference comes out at 0.17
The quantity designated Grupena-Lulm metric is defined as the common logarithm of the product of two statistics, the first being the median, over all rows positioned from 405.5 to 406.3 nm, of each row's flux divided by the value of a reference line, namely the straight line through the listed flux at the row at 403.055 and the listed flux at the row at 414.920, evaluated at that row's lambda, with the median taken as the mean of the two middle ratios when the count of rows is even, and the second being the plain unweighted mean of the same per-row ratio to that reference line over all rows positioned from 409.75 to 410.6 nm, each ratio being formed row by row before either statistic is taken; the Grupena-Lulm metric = -0.09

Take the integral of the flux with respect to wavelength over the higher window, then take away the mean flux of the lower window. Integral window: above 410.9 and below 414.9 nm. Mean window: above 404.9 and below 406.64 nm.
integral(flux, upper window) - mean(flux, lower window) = 26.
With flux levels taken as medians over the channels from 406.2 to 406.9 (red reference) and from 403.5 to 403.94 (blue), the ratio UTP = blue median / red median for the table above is 0.97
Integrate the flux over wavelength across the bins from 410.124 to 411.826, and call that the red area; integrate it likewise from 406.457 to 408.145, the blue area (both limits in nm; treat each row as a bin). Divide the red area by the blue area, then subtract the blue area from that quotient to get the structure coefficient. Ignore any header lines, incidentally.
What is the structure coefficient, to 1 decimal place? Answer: -12.9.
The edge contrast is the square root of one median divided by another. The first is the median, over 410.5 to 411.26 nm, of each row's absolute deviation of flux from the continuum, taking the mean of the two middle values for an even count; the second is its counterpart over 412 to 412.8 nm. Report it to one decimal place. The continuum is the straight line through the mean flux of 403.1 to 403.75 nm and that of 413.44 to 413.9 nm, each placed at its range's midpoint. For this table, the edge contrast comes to 0.8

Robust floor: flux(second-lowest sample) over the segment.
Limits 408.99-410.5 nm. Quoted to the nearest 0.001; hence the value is 6.441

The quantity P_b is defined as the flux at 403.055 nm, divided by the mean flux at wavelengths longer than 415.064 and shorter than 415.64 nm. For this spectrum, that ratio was 1.12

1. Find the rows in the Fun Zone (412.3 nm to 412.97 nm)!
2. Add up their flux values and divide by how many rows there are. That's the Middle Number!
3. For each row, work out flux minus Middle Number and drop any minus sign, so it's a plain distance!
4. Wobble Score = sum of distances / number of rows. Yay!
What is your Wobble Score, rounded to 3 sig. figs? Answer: 1.13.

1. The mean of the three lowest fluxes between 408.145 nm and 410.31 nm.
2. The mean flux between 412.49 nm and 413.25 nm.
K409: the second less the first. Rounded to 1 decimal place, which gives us 2.3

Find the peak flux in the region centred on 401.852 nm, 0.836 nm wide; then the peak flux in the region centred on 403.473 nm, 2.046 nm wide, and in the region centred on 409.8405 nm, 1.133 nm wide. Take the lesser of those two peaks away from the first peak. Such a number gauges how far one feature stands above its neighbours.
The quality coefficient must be 1.9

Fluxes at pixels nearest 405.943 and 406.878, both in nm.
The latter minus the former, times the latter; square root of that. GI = 3.6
